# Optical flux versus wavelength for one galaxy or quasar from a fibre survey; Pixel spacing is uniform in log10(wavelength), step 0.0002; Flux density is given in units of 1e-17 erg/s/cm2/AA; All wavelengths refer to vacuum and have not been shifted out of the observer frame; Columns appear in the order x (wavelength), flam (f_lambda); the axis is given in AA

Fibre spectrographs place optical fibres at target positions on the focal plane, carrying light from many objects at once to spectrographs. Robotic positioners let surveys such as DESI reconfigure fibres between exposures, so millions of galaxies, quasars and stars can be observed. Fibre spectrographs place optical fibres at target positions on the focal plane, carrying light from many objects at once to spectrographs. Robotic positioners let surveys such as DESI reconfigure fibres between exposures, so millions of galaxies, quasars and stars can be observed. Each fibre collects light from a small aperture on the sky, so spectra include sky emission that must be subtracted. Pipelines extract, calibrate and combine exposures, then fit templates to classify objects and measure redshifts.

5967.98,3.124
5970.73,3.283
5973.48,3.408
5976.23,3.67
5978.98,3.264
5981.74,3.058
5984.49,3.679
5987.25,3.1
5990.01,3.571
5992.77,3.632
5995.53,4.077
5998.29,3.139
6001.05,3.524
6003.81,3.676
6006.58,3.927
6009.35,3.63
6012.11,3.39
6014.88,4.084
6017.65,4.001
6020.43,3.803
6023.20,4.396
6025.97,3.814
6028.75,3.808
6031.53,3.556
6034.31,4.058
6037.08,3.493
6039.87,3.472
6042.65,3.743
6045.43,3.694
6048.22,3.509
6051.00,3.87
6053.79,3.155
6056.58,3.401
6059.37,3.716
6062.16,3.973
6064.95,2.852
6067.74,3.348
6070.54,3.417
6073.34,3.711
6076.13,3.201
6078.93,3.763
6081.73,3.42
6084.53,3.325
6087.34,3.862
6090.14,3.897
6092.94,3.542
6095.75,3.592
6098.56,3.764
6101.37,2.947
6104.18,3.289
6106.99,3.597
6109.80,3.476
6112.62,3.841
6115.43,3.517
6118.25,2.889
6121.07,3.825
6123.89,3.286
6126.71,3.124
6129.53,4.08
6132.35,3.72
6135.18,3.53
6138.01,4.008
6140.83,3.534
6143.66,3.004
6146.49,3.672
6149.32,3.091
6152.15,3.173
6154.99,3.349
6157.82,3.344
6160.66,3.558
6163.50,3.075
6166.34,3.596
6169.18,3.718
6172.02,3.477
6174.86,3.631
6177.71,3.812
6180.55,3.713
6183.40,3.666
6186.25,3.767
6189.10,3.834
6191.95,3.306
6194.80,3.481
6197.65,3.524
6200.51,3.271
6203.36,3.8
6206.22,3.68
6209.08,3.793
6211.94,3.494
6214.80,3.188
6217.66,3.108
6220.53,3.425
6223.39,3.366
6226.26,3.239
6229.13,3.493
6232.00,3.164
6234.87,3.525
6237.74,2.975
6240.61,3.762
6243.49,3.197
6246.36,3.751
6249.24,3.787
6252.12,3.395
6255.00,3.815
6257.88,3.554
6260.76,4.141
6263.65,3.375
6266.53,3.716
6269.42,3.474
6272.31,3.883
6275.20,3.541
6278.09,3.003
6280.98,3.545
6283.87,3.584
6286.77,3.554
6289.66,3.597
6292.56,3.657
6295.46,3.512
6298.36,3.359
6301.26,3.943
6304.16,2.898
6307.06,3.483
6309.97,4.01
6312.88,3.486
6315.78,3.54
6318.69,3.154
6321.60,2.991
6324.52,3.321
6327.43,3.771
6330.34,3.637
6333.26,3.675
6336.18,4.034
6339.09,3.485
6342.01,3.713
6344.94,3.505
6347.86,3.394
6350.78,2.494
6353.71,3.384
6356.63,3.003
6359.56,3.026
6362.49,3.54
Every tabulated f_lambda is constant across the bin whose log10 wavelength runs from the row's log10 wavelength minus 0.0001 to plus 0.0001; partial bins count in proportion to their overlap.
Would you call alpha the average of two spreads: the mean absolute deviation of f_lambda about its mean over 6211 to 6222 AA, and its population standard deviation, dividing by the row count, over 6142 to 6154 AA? 0.21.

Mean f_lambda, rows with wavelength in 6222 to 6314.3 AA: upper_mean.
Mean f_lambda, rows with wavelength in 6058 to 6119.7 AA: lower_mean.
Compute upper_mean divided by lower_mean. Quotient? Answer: 1.01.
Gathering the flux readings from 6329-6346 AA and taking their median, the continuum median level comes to 3.66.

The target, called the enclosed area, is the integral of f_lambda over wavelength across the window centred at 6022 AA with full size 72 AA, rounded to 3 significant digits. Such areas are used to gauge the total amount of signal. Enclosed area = 265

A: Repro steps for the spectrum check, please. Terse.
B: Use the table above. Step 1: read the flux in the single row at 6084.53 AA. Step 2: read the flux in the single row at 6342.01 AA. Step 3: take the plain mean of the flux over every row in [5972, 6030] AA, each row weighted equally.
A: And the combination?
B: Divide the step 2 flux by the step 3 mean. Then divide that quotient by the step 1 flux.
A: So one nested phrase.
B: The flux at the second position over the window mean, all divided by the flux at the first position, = 0.31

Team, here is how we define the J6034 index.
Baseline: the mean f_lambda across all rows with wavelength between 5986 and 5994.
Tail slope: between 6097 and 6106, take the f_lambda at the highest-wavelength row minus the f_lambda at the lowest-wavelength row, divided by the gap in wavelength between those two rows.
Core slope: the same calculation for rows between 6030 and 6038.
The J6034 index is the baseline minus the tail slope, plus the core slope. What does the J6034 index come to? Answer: 3.51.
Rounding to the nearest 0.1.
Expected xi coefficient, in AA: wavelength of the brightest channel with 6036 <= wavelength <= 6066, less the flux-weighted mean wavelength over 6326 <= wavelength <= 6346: -273.9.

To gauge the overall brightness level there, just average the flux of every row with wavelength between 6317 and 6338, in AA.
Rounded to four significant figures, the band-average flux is 3.512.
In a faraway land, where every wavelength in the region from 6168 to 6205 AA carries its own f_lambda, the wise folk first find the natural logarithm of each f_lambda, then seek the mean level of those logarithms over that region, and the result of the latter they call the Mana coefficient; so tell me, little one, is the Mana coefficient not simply 1.28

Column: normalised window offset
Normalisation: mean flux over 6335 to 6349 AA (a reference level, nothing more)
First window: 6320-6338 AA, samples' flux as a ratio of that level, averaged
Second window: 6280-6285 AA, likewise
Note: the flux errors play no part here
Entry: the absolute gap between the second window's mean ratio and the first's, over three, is 0.00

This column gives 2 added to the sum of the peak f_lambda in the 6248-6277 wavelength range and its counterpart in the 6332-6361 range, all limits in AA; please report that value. 10.2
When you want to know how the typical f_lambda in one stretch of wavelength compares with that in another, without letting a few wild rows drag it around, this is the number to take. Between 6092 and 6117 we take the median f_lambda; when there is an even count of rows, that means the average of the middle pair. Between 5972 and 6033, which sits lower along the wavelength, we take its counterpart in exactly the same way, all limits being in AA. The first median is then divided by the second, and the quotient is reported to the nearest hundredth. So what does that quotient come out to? 0.97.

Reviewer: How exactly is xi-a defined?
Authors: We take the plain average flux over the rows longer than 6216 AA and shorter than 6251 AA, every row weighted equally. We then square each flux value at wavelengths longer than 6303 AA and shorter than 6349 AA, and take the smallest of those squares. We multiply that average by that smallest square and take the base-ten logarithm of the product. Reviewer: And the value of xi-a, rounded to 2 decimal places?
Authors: 1.46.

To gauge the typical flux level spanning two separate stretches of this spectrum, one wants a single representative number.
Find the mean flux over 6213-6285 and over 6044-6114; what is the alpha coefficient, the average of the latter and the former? 3.50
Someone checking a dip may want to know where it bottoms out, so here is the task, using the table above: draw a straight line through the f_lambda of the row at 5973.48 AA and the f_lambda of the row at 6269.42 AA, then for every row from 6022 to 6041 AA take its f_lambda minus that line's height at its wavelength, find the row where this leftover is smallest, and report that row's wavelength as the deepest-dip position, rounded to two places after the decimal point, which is 6039.87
